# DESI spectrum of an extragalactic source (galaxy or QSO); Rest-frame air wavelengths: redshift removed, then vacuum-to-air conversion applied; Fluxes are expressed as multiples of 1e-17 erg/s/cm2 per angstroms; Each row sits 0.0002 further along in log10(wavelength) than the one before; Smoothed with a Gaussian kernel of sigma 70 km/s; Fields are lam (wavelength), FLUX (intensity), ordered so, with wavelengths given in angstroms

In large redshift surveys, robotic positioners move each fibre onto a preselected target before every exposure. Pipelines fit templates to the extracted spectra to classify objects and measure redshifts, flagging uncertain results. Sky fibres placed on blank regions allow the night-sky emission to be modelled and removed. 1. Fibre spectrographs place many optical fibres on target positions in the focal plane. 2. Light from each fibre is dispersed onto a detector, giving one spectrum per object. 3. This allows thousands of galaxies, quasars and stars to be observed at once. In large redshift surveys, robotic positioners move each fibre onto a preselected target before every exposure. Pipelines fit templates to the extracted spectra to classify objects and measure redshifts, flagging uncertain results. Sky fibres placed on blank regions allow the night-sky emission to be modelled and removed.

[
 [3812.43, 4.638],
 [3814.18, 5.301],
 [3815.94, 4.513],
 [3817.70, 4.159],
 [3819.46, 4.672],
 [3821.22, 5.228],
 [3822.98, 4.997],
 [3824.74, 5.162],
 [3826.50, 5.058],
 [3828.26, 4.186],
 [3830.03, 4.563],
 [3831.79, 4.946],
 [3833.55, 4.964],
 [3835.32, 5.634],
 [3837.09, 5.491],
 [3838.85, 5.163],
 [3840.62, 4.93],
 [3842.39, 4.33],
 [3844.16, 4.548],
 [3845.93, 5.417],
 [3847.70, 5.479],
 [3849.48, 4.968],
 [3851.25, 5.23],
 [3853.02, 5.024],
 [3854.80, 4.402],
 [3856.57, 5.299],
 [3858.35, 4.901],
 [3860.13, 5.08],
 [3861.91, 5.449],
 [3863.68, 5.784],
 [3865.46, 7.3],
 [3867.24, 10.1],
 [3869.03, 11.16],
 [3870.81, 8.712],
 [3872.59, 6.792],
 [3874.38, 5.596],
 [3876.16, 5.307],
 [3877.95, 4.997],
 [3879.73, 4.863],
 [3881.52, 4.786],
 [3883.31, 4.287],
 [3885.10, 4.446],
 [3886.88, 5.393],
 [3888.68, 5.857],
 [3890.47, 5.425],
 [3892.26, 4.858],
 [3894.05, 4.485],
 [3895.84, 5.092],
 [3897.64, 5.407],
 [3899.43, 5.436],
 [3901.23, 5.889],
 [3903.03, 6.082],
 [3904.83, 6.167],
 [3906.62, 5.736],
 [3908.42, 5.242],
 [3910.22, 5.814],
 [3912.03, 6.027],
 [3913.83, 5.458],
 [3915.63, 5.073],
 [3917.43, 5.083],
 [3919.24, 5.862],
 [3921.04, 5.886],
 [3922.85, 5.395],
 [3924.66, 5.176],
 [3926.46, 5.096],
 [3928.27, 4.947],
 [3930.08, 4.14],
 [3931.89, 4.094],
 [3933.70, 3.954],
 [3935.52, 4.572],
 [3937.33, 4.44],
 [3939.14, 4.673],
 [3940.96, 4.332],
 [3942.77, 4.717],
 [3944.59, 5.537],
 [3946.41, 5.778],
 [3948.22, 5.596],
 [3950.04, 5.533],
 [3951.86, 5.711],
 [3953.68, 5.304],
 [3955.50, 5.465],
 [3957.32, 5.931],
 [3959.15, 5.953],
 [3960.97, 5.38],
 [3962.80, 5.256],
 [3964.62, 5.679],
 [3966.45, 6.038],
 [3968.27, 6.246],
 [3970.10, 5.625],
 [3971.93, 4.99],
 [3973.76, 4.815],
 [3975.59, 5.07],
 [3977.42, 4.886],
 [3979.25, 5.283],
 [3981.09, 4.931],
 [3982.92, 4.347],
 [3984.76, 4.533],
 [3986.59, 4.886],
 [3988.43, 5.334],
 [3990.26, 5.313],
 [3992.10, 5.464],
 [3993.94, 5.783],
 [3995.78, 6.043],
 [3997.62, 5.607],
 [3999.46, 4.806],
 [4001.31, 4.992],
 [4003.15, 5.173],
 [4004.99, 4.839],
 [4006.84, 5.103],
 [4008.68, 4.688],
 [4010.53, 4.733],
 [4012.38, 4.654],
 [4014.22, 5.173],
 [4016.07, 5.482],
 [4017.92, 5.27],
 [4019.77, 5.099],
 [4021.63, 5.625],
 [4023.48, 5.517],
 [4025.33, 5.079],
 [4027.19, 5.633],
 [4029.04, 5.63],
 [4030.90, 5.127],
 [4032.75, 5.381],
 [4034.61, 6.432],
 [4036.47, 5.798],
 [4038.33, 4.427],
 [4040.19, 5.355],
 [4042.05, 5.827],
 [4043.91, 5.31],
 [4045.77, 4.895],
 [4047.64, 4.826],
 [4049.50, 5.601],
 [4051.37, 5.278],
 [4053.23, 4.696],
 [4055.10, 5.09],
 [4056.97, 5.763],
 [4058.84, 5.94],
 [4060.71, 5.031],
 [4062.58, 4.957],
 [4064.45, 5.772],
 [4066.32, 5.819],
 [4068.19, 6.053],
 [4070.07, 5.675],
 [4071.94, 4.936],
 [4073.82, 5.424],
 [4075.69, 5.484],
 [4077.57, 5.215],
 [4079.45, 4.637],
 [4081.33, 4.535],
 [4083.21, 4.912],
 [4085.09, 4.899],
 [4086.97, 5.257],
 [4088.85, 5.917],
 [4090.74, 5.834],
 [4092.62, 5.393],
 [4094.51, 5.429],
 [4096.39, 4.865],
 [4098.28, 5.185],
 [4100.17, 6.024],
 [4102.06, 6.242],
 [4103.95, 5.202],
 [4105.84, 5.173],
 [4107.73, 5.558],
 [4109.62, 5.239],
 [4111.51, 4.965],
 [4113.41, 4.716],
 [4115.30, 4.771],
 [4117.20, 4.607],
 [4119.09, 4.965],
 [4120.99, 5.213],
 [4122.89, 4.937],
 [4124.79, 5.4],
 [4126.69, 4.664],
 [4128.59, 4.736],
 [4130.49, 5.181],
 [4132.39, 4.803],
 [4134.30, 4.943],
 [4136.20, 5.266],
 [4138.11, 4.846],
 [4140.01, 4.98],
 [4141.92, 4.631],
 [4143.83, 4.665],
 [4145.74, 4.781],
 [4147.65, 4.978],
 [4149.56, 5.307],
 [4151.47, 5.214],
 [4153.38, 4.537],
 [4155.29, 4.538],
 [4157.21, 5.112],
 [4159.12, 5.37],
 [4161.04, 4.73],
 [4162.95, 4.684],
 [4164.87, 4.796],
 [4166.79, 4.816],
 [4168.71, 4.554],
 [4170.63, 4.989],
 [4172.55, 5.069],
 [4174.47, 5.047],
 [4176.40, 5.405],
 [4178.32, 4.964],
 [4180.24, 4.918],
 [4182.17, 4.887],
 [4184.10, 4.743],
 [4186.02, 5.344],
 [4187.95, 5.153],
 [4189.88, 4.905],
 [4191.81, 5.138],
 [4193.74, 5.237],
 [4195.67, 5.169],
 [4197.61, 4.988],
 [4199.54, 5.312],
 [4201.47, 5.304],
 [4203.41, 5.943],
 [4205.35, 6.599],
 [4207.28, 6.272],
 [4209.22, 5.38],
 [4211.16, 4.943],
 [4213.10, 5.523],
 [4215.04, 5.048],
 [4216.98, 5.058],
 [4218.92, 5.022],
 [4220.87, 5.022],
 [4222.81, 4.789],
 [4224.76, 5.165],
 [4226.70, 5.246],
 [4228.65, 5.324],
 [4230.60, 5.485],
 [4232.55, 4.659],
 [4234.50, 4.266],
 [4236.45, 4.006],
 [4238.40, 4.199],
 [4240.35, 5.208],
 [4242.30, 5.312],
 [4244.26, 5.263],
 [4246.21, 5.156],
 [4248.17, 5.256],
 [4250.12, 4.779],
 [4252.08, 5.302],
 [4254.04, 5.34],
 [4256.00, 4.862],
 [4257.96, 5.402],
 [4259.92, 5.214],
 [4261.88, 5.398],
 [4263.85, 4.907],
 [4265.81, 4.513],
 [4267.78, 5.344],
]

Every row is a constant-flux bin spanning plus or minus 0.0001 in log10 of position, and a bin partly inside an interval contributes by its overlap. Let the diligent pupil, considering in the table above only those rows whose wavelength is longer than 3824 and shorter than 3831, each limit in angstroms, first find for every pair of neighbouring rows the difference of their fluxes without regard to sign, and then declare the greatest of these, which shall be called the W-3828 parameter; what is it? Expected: 0.87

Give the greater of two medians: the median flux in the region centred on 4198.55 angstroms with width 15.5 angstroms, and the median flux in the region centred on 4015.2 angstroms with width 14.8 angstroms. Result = 5.27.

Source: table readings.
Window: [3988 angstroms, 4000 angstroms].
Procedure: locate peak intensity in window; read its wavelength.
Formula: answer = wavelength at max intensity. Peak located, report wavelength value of 3995.78 angstroms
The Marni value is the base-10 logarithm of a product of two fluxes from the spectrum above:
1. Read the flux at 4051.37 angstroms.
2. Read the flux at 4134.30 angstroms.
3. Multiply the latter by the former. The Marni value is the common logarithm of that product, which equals 1.42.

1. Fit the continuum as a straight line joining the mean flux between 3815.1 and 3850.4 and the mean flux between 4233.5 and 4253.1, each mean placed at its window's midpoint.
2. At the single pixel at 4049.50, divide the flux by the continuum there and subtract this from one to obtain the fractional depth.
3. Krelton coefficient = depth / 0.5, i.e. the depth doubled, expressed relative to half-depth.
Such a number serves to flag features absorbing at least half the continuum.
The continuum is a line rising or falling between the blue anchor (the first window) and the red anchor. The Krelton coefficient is -0.29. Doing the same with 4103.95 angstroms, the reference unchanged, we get -0.13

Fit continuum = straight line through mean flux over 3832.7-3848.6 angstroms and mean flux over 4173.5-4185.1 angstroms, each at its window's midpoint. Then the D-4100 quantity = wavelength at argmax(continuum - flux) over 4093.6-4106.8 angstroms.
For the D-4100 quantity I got 4096.39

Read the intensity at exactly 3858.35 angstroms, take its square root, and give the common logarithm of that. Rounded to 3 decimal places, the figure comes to 0.345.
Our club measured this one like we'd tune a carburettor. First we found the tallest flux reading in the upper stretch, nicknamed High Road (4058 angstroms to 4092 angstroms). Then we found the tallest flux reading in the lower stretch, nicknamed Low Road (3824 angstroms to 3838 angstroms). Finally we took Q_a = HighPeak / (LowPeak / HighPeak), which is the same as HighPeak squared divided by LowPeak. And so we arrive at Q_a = 6.5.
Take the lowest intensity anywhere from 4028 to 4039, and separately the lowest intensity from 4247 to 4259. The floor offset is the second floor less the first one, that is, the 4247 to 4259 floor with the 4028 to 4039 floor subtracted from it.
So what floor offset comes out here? 0.35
